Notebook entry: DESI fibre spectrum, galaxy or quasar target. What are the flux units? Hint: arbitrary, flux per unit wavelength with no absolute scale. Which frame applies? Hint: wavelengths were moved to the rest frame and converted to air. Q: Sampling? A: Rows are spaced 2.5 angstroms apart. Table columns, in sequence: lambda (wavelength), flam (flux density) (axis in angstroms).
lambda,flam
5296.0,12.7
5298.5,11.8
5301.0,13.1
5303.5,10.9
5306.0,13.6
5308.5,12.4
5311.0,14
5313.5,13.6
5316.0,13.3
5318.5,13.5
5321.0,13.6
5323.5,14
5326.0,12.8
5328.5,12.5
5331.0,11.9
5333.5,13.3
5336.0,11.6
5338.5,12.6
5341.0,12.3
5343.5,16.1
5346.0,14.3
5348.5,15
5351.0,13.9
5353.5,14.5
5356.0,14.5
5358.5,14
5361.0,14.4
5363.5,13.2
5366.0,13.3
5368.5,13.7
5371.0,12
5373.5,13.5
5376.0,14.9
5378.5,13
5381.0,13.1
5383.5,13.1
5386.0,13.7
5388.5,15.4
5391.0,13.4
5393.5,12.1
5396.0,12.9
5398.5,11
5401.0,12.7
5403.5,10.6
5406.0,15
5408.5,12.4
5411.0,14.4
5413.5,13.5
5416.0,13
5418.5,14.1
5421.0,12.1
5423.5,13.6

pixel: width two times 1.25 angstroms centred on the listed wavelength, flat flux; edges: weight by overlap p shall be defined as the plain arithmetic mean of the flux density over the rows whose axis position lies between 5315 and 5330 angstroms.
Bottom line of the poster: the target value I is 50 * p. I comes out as 664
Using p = 13.3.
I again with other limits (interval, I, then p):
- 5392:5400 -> 600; 12.0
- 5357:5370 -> 686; 13.7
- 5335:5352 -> 684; 13.7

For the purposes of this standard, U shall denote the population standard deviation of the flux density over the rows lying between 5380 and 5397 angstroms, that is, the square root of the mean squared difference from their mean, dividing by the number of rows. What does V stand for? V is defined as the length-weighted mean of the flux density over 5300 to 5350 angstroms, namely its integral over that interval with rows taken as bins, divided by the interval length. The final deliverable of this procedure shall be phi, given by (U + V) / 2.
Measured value 7.08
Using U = 0.9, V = 13.22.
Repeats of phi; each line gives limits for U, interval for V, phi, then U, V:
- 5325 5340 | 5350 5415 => 6.98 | 0.6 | 13.39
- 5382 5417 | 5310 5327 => 7.42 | 1.3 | 13.55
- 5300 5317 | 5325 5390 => 7.27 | 1.0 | 13.56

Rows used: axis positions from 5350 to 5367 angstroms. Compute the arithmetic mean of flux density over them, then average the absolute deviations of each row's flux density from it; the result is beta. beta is 0.43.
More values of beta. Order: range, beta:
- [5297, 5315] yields 0.92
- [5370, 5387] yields 0.60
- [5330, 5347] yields 1.21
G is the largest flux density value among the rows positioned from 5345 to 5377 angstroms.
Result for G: 15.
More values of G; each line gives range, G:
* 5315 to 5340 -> 14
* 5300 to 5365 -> 16.1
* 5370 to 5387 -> 14.9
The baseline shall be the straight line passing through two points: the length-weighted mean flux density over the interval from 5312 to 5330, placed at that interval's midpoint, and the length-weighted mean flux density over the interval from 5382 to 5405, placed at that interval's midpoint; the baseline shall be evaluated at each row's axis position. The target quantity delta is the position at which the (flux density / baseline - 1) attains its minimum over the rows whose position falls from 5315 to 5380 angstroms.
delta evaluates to 5336.0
